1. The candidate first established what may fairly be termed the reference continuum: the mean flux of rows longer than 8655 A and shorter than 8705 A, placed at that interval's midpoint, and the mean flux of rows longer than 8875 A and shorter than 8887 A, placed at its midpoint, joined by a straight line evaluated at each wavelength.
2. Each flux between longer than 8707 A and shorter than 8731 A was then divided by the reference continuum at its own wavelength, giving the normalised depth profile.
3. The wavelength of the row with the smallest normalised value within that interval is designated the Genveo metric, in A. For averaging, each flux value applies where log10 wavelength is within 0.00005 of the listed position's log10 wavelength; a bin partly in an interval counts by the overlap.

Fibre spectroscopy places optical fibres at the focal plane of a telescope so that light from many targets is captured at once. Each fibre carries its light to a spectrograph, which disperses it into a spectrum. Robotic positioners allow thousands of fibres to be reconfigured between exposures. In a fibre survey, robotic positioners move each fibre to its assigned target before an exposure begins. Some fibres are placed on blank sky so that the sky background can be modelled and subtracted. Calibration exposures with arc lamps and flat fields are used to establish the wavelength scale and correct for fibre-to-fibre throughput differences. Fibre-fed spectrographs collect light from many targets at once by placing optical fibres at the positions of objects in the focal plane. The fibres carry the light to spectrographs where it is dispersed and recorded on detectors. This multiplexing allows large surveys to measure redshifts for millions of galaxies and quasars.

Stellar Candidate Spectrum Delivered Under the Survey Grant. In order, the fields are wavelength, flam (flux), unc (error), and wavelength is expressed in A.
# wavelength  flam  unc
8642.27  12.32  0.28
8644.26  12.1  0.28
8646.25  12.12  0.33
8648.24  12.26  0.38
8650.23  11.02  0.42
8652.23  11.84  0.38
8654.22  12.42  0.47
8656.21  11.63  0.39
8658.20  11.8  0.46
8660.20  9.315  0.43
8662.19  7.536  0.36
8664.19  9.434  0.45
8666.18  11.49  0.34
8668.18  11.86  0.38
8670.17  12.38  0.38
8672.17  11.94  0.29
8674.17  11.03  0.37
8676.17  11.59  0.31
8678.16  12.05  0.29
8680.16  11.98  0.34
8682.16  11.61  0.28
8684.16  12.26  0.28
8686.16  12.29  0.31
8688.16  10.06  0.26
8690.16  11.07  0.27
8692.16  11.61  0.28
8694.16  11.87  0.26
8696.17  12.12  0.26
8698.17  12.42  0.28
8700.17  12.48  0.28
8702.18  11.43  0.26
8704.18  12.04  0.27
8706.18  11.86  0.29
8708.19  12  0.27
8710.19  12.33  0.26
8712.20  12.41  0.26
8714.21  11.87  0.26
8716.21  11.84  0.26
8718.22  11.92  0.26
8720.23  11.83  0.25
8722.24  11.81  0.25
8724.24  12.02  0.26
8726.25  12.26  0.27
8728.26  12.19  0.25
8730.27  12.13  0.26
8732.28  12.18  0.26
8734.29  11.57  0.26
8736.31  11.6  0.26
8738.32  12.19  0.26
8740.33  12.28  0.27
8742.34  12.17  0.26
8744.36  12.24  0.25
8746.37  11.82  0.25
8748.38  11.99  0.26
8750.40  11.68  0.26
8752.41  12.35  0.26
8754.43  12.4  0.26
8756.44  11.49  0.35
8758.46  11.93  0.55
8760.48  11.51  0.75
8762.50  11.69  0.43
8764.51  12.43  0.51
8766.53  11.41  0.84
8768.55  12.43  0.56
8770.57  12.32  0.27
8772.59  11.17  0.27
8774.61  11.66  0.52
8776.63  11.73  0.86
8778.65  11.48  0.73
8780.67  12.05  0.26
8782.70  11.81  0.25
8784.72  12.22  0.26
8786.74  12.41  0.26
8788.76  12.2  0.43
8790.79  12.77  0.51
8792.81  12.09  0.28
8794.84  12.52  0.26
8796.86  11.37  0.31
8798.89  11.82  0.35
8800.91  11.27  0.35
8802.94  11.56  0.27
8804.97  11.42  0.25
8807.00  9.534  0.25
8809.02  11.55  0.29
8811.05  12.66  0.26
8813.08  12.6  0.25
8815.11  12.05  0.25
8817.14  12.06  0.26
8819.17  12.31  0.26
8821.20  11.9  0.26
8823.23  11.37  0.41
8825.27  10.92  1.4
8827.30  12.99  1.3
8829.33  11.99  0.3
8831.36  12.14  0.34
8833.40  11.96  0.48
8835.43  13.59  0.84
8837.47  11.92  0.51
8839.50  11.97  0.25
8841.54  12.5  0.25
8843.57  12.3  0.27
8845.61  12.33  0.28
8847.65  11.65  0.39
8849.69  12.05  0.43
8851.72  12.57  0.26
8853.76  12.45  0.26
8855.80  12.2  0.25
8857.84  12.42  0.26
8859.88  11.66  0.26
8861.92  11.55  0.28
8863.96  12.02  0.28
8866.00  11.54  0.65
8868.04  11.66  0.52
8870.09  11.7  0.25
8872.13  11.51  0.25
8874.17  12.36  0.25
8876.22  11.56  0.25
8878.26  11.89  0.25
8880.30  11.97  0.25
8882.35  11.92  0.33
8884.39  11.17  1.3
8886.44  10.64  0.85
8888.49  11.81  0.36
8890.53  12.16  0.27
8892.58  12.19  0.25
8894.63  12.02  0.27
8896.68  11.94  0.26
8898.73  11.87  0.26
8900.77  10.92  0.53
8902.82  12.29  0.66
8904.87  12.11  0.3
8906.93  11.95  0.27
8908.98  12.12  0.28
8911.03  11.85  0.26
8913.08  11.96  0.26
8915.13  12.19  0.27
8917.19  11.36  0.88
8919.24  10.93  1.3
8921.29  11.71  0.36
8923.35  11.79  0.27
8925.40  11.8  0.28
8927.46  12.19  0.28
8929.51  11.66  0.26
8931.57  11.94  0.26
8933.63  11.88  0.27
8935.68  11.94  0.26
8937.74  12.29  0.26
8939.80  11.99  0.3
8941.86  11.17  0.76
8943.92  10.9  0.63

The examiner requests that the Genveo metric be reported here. 8722.24 A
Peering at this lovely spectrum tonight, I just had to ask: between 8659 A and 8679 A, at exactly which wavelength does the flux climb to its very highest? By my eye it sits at 8670.17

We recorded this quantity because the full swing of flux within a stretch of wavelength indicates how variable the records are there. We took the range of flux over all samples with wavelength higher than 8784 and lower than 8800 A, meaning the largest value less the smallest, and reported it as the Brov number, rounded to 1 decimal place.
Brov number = 1.4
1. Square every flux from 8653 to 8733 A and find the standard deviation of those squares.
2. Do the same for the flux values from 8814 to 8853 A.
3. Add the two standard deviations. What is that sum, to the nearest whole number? 34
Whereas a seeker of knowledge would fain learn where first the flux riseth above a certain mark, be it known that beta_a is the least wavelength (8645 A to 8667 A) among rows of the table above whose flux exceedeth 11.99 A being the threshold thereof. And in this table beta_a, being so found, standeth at 8646.25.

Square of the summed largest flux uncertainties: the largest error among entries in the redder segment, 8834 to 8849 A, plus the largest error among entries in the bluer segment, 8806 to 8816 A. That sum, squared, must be 1.3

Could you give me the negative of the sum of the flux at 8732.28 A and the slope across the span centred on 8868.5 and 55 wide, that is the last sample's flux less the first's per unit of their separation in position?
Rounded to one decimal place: -12.2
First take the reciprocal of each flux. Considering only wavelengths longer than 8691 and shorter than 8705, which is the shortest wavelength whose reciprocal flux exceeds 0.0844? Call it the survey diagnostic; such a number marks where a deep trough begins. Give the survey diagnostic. 8692.16 A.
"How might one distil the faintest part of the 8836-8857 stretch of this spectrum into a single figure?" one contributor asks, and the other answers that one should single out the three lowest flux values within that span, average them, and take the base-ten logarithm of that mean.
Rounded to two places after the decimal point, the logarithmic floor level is 1.07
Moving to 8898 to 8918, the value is 1.06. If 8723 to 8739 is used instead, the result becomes 1.07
